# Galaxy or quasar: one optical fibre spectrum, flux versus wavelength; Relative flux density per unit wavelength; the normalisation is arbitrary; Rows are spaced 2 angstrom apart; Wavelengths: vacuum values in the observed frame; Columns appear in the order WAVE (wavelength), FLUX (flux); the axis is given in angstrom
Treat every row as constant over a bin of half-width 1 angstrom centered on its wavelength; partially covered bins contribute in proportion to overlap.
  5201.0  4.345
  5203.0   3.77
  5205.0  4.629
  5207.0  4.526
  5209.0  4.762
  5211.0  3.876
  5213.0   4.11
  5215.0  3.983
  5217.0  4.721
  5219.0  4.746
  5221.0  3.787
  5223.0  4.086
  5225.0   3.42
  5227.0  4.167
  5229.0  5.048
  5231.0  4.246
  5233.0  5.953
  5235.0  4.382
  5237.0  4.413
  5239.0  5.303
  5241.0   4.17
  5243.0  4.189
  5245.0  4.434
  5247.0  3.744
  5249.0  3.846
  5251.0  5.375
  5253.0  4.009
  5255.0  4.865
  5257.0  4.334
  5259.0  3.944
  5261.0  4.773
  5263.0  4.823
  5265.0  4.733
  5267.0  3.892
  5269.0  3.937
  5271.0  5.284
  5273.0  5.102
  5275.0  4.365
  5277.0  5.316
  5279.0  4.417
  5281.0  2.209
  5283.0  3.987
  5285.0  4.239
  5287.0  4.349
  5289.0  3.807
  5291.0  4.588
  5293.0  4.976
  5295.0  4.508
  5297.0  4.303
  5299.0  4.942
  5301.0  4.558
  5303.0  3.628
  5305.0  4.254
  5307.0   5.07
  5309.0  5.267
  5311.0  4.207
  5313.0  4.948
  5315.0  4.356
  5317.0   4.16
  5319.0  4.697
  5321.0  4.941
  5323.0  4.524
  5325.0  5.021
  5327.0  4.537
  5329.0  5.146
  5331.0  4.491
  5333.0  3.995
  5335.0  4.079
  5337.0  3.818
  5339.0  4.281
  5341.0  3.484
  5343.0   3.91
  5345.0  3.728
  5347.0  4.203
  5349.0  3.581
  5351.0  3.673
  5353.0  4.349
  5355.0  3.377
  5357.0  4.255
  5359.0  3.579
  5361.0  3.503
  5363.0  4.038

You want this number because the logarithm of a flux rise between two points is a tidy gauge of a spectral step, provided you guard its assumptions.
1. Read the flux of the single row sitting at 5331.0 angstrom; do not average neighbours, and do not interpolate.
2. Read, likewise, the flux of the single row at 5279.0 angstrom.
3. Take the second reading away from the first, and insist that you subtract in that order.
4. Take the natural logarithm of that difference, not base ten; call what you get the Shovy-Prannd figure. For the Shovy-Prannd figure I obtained -2.6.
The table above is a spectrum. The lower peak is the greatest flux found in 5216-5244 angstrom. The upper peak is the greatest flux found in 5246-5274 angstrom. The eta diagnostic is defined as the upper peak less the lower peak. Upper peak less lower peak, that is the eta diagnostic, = -0.58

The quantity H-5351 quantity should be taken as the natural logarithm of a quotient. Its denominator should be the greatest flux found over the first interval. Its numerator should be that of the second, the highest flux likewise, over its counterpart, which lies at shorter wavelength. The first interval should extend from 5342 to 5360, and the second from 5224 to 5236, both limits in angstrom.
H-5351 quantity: 0.31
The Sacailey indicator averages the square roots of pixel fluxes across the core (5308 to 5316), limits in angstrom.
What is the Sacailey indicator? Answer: 2.16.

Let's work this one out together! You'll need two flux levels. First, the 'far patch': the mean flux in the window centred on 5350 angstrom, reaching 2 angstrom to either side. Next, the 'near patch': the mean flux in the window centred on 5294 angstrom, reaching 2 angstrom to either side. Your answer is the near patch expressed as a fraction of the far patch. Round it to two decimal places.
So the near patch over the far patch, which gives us 1.31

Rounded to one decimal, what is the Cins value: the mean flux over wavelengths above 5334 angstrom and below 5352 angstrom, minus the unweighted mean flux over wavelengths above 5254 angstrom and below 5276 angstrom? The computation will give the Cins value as -0.7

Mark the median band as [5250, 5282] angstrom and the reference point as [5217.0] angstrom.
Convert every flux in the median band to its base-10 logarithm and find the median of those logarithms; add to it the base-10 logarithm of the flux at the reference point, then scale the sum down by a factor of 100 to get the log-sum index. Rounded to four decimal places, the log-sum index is 0.0133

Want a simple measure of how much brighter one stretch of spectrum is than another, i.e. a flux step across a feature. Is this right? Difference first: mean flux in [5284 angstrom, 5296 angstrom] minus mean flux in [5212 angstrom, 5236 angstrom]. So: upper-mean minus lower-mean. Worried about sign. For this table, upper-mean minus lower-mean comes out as 0.0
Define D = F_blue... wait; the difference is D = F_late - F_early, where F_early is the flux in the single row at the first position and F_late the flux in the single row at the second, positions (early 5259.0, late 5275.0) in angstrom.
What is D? 0.4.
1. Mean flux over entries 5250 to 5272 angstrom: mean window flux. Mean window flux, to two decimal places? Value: 4.54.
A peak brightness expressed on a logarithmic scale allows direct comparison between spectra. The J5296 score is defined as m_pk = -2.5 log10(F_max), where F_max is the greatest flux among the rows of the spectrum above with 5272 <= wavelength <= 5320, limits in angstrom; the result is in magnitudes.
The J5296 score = -1.814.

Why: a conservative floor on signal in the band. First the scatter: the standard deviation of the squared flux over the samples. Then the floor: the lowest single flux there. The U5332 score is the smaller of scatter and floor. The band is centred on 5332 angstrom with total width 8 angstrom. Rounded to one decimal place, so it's 4.0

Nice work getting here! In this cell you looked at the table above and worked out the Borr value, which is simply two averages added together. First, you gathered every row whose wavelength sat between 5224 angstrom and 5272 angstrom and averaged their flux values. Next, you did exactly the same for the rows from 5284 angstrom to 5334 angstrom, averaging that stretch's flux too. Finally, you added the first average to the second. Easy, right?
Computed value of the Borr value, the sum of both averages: 9.01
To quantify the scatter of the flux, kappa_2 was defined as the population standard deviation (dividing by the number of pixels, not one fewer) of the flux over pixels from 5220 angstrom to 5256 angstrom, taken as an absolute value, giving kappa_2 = 0.64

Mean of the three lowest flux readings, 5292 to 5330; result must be 4.00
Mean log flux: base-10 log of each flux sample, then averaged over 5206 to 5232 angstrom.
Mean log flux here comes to 0.628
